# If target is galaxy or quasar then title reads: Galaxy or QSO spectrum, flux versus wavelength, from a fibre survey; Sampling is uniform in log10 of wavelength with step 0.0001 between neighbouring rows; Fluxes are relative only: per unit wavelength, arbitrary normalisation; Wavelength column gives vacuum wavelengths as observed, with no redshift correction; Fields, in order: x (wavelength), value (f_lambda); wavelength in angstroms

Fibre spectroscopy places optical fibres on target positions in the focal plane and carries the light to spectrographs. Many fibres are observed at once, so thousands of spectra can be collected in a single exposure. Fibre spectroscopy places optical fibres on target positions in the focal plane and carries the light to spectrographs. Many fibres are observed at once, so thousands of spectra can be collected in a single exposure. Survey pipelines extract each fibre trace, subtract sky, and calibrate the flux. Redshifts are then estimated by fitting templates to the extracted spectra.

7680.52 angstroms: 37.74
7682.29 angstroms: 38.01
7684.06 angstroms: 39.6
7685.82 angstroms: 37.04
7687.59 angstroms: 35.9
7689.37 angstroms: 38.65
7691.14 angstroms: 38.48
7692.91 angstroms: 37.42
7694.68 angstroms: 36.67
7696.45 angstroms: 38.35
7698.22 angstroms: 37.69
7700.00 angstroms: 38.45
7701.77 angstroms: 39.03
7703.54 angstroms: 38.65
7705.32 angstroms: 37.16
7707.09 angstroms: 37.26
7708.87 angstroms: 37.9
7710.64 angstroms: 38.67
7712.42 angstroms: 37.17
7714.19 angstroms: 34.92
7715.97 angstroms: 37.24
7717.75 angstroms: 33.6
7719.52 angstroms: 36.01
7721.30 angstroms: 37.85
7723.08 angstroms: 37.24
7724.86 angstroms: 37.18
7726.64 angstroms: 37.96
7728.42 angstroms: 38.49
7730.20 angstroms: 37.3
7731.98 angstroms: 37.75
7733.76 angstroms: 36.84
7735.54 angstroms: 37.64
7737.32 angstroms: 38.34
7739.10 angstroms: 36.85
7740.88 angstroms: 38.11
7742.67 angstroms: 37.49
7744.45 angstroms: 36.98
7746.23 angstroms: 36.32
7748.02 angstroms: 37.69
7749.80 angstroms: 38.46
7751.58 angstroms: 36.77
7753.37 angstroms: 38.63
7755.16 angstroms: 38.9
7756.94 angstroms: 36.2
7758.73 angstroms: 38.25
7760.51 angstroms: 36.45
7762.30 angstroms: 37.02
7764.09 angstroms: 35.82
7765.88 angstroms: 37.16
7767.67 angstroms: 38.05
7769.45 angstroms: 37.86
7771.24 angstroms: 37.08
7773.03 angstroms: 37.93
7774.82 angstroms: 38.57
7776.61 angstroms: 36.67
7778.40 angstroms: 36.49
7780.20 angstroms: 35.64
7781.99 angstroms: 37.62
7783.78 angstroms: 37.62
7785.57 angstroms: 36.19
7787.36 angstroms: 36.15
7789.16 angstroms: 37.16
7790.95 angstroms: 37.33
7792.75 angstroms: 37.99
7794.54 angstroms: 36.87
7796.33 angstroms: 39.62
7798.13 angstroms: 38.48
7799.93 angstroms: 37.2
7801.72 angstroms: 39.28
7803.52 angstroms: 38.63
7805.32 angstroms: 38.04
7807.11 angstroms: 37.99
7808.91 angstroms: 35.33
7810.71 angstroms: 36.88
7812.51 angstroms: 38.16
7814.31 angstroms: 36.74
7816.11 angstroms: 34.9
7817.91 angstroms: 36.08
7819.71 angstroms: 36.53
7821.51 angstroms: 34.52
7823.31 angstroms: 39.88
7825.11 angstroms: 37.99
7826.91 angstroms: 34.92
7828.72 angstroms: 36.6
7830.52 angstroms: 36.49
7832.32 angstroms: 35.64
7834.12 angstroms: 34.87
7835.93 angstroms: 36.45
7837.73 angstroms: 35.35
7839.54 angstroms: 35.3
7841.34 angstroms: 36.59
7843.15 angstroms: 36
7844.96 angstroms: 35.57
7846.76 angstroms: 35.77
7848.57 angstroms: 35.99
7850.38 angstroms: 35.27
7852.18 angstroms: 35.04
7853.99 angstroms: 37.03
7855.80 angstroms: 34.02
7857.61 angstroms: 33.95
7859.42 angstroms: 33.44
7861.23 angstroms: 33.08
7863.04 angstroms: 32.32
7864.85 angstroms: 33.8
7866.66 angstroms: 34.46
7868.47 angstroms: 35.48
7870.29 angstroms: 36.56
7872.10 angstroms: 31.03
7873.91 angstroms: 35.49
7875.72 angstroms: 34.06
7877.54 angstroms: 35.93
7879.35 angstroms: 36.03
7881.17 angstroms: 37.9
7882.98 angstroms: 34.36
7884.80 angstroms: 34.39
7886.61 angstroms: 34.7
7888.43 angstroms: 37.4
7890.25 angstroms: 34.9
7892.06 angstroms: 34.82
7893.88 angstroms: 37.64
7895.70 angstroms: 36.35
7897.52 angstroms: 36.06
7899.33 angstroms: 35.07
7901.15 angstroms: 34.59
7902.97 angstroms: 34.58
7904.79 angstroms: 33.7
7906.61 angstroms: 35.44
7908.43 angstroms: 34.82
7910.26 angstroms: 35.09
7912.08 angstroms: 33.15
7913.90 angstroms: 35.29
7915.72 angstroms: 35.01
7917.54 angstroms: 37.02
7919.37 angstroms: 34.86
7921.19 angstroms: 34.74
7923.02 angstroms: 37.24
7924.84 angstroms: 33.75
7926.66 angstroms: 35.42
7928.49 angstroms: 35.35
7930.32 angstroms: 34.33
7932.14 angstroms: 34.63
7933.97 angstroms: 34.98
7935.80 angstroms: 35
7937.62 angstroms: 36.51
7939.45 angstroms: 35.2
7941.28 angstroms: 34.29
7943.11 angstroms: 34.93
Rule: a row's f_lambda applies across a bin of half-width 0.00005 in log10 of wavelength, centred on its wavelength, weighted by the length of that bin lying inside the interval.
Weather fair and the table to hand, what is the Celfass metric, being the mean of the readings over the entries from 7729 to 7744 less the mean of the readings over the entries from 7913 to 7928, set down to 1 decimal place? 2.1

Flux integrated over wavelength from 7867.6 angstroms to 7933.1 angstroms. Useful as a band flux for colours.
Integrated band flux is 2305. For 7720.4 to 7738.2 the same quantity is 670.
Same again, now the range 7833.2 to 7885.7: 1838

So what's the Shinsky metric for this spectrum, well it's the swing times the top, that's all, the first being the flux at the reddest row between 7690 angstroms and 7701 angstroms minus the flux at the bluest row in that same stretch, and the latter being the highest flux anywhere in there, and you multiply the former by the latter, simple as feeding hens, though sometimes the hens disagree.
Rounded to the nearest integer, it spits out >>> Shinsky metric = -1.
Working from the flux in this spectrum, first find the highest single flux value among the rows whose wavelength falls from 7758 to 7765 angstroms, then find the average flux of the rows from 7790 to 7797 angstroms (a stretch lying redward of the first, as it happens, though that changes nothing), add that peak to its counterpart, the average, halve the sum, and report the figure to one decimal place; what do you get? 38.1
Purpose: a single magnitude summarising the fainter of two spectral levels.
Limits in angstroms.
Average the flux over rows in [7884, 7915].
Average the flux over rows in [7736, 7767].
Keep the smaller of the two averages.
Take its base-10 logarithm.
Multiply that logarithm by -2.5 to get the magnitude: -3.87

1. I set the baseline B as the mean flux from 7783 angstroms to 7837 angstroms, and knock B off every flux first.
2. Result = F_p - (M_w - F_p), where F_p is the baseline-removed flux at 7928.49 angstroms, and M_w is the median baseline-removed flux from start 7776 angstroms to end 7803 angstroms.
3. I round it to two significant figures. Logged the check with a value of -3.5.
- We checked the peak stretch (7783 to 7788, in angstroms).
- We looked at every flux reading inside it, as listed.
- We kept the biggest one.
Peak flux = 37.62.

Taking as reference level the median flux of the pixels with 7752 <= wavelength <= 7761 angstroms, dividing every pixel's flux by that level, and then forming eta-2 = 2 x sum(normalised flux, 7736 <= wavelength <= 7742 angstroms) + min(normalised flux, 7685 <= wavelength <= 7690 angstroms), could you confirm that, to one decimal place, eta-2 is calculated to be 6.9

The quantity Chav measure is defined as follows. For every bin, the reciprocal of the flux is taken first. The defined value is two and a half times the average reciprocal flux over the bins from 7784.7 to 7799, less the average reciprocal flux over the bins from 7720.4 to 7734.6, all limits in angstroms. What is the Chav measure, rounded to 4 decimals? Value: 0.0402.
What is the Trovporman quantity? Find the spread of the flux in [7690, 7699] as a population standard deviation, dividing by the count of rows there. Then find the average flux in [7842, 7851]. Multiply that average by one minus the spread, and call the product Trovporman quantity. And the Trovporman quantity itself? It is 12.2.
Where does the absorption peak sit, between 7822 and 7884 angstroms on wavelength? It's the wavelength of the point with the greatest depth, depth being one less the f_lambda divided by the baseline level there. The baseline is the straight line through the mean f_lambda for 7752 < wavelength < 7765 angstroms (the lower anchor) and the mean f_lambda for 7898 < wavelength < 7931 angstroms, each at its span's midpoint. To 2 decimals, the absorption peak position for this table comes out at 7872.10 angstroms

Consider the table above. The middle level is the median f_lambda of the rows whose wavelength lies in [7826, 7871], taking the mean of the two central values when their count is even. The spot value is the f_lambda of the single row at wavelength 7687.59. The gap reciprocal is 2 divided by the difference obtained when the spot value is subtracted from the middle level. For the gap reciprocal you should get -3.6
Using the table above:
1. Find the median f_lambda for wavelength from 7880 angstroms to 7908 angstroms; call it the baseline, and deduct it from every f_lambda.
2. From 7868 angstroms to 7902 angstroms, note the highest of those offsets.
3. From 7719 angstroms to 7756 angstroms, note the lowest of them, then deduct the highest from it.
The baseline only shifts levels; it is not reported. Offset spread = -1.9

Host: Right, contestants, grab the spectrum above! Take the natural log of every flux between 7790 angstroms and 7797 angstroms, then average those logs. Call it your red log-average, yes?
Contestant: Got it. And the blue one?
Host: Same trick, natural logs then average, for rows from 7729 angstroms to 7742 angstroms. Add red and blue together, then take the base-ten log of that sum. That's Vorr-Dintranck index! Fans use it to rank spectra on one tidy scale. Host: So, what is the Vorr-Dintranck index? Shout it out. 0.861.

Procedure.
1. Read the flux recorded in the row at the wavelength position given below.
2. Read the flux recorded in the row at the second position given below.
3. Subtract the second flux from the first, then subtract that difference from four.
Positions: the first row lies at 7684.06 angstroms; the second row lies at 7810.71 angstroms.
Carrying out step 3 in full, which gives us 1.3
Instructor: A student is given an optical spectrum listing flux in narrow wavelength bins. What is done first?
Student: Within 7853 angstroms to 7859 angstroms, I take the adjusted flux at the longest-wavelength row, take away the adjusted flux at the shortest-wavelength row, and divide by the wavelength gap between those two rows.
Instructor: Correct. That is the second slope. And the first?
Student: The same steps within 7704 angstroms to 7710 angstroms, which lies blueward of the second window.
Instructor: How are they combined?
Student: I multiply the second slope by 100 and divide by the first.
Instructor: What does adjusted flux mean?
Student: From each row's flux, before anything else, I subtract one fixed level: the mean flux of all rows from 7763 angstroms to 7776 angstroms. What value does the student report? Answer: -408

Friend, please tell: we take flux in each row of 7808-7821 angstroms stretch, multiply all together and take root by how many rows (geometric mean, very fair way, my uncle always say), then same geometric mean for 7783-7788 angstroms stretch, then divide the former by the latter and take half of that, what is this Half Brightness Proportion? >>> 0.496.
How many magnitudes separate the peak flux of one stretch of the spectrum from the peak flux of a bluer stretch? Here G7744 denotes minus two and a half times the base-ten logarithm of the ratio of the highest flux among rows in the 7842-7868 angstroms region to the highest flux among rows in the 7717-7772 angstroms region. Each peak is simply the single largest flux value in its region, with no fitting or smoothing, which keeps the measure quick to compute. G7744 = 0.053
